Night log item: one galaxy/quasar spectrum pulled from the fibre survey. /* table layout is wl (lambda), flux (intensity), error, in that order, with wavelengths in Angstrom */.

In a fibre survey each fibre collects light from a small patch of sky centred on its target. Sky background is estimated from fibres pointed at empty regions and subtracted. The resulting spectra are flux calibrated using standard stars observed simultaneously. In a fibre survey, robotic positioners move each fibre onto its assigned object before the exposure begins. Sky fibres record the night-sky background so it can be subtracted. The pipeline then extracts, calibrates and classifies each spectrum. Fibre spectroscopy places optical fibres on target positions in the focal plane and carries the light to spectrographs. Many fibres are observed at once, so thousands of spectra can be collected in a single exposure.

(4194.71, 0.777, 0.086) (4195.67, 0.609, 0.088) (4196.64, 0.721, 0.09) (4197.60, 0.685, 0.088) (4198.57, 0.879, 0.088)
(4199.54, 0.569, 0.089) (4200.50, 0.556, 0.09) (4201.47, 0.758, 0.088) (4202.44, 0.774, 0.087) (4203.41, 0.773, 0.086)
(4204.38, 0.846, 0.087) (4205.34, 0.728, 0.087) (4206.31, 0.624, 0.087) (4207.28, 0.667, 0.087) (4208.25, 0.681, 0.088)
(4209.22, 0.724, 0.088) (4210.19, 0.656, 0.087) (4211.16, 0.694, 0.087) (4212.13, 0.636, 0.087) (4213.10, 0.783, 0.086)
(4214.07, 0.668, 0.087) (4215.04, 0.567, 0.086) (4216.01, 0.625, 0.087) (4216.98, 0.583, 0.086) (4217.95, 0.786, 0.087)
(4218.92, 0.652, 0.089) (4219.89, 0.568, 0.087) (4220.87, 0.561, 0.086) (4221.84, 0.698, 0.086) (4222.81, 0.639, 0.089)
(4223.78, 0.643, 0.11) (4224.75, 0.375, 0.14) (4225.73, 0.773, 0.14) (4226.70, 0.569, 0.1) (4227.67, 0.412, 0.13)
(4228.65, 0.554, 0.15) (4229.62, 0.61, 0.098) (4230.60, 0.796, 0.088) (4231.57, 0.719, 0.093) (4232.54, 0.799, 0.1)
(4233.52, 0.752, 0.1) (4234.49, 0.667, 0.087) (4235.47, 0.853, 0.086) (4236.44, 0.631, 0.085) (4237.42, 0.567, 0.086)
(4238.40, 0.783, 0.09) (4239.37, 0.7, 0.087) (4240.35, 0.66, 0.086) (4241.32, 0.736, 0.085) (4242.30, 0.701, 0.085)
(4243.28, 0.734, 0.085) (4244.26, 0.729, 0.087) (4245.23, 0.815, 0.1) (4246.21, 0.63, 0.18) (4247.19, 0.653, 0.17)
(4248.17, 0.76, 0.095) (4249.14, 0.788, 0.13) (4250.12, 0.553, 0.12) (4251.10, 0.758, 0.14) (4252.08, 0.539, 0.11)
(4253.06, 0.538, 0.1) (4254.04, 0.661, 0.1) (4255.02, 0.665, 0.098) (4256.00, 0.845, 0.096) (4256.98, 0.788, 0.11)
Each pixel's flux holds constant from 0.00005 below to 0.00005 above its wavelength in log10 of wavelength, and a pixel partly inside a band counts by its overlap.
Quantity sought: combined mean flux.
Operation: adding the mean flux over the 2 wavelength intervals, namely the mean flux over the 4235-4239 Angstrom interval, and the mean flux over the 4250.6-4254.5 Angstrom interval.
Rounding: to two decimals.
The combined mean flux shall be 1.33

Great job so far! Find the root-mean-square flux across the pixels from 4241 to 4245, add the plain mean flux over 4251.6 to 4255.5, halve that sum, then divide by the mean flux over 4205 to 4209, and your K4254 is 0.98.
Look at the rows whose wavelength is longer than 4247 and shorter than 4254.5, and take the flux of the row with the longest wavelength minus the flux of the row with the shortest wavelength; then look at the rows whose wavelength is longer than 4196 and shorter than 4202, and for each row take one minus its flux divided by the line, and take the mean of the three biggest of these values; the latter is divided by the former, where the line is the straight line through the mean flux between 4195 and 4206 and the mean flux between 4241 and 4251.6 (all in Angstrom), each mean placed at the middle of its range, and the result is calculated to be 20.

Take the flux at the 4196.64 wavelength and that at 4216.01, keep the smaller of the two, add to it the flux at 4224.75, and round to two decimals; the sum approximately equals 1.00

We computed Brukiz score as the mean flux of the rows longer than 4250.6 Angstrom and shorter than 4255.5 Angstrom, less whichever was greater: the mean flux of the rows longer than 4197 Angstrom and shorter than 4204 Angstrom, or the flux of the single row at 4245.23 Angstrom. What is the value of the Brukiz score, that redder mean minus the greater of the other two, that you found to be -0.18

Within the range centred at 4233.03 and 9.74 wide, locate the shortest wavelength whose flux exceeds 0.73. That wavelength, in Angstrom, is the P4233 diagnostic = 4230.60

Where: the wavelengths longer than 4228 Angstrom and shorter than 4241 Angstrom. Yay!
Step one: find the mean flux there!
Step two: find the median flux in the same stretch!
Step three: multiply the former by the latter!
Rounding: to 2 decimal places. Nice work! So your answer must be 0.49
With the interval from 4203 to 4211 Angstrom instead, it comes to 0.50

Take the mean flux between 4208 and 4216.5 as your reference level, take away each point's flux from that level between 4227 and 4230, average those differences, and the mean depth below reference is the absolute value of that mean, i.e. 0.145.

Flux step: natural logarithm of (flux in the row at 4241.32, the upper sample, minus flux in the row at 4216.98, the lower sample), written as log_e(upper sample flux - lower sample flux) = -1.9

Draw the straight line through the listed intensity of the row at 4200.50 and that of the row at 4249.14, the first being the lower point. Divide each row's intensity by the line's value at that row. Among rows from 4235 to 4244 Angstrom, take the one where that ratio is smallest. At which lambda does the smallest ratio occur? 4237.42 Angstrom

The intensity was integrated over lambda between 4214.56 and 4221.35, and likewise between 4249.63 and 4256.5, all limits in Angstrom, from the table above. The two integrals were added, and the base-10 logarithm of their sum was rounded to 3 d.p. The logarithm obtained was 0.939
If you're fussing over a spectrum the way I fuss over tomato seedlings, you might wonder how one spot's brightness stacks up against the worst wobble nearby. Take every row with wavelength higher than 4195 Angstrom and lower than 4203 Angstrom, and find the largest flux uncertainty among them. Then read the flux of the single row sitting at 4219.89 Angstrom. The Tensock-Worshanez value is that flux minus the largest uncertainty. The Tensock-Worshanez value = 0.48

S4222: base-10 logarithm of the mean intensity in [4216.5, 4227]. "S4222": -0.21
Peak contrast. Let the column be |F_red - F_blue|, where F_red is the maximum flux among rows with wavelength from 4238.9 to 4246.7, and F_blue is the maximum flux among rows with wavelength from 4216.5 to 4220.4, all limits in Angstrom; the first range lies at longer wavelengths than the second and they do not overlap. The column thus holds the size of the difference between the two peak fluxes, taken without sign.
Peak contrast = 0.03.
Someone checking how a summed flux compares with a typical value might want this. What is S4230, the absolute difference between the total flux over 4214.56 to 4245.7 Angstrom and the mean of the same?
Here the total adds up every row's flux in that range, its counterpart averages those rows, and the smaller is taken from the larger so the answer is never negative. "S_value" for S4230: 21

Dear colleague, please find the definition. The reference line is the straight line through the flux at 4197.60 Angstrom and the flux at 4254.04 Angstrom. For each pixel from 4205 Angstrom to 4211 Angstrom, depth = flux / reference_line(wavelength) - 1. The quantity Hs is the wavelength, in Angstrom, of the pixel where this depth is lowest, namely 4206.31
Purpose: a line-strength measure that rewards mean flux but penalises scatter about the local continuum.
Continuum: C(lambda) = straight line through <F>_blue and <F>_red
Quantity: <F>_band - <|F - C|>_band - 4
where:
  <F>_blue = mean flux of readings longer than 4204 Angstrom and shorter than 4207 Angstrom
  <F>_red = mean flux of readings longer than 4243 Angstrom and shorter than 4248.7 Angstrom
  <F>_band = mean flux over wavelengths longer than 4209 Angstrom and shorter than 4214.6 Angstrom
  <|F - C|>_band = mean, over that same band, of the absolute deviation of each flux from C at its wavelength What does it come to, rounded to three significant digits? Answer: -3.36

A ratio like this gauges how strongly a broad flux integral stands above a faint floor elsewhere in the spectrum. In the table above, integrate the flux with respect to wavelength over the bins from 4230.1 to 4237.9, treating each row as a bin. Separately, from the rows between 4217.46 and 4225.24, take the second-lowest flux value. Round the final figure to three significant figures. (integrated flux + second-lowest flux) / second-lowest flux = 11.1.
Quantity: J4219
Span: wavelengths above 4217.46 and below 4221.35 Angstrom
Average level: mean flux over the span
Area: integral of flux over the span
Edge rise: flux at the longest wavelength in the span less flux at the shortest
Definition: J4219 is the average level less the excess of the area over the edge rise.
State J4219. -2.1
